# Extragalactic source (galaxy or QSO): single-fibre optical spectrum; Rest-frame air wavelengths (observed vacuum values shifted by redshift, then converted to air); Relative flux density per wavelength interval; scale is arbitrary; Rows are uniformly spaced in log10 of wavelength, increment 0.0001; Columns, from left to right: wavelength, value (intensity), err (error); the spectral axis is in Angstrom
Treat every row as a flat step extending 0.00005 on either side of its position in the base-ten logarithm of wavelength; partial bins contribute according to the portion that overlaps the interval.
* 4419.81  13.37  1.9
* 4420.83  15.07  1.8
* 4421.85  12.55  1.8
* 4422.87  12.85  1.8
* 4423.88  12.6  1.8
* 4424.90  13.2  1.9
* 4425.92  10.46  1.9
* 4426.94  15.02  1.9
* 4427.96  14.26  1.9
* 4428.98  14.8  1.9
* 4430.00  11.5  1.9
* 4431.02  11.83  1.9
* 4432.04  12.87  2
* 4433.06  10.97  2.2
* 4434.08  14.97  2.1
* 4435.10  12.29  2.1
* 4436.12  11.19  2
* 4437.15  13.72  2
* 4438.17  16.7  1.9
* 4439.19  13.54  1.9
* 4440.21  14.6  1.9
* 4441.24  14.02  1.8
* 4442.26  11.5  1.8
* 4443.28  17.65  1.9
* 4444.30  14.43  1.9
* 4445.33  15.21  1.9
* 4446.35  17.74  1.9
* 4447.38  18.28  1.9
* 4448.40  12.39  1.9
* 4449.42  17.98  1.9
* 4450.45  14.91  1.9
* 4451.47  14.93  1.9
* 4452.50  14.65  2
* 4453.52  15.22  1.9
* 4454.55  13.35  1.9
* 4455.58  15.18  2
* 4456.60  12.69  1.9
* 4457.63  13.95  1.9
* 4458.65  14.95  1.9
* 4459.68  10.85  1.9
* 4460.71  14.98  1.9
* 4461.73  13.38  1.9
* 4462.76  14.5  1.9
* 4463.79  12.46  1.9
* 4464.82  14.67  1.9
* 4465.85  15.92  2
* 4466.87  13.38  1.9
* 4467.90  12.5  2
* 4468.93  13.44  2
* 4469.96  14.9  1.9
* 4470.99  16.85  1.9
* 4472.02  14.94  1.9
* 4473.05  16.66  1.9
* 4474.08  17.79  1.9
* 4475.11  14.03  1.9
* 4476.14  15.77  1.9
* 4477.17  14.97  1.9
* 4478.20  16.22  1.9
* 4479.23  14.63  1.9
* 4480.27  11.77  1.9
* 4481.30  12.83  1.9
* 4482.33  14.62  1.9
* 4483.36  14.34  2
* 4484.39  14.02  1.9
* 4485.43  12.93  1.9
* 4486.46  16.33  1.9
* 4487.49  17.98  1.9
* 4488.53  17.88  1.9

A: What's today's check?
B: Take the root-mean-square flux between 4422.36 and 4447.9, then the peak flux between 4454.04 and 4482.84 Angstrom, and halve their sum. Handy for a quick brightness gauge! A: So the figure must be 15.9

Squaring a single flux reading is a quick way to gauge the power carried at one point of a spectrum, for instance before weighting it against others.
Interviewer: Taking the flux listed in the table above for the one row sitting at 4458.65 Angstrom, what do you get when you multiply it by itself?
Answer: 224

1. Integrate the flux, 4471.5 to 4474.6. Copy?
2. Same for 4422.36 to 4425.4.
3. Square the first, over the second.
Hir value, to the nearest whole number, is 66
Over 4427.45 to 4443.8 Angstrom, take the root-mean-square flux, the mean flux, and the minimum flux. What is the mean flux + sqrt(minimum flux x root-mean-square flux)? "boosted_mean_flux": 26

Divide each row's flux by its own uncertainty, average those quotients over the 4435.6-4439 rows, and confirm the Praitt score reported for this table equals 7.1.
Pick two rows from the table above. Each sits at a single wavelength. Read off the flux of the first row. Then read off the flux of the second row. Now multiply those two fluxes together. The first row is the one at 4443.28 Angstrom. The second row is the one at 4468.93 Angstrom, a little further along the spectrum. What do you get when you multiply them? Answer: 237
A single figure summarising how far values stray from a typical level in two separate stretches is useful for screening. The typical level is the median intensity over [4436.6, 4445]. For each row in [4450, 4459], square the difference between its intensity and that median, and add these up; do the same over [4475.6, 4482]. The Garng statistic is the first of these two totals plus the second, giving 22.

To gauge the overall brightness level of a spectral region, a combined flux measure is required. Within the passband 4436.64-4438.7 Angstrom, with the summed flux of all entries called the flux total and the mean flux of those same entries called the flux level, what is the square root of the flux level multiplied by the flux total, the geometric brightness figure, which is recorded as 21.5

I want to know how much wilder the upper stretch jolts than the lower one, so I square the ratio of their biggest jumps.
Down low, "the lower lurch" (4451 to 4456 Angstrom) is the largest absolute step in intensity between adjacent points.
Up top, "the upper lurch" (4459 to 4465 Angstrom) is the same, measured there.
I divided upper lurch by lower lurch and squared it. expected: 4.9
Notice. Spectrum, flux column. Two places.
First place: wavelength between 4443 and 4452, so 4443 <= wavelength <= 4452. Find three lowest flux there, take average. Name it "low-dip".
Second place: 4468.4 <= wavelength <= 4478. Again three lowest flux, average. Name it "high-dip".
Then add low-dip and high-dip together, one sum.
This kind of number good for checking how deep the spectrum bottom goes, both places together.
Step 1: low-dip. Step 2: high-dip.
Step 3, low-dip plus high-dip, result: 28.0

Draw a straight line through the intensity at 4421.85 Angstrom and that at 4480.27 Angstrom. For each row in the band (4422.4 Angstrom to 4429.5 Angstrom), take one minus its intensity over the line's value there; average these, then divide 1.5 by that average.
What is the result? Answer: -22.9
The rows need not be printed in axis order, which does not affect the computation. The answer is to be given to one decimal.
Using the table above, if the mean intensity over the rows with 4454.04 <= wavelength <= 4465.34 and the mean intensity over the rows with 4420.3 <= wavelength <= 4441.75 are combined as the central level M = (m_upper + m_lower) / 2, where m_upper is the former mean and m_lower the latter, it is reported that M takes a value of 13.5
